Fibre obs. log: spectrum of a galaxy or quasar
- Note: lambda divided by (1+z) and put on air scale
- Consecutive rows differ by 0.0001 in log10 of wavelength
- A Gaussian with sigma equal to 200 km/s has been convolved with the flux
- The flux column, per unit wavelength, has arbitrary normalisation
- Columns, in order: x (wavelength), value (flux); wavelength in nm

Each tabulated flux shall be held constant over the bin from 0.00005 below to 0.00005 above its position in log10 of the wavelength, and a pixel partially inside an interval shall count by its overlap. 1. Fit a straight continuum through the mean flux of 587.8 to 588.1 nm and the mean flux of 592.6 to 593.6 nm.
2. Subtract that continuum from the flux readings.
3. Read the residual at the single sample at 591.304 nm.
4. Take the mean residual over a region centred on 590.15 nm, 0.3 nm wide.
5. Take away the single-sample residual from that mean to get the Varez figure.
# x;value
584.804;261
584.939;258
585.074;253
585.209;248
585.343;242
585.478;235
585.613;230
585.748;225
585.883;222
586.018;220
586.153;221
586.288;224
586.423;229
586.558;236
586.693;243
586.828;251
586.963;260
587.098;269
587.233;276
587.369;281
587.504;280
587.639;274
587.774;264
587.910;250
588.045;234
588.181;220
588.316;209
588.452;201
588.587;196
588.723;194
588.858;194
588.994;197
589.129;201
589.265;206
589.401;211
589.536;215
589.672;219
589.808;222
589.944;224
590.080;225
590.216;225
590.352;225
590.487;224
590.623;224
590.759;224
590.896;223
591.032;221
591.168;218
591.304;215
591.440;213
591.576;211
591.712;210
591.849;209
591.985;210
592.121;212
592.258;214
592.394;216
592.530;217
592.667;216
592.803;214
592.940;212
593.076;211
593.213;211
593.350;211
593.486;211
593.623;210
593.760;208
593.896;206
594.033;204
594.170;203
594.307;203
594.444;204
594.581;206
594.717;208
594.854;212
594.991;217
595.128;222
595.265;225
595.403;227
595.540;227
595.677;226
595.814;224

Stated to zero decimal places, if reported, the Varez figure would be 3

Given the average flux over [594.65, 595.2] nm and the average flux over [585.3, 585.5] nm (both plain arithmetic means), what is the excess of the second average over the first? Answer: 24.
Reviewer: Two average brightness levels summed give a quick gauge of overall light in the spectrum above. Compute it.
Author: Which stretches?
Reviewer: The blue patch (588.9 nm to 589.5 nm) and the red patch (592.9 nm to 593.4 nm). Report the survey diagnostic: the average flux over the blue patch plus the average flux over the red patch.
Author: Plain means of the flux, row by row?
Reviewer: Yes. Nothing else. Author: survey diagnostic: 415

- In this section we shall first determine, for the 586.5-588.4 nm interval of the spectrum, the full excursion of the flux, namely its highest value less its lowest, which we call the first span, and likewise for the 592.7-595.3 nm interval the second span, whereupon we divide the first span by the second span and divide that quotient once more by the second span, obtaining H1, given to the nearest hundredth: 0.15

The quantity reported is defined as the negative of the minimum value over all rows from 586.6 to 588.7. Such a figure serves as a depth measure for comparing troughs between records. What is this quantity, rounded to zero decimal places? -196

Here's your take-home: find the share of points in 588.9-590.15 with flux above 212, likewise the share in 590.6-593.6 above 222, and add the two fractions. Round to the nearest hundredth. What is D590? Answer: 0.69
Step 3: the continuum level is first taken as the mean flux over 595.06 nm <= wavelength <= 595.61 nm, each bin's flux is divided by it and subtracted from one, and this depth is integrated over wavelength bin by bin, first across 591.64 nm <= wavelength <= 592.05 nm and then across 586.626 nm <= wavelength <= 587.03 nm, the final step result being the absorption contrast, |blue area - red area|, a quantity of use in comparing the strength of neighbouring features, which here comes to 0.08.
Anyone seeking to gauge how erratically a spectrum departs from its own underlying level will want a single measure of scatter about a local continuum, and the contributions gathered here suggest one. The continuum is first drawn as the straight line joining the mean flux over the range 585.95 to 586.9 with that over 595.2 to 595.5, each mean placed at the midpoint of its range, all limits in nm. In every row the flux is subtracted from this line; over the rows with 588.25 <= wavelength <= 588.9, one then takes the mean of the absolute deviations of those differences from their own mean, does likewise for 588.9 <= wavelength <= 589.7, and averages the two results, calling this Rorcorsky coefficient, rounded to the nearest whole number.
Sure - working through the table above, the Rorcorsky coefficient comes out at 6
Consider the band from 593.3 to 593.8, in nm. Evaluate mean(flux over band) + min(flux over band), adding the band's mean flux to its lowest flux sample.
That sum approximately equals 418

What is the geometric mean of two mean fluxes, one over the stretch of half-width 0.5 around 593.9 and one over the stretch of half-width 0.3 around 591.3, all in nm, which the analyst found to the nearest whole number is 211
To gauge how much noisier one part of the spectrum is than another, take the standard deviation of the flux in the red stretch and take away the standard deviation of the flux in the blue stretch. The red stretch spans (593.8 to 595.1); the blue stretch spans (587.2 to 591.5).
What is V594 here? -20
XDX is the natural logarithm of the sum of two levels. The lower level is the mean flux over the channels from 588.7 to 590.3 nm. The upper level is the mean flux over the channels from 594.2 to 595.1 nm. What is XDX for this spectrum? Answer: 6.04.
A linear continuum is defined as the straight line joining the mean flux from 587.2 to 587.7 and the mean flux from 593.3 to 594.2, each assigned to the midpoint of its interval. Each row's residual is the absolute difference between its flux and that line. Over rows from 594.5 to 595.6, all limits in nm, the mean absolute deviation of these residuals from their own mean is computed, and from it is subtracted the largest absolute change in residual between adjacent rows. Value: 3.8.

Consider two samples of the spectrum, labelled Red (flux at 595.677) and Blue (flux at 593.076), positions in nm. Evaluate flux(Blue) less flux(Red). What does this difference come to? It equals -15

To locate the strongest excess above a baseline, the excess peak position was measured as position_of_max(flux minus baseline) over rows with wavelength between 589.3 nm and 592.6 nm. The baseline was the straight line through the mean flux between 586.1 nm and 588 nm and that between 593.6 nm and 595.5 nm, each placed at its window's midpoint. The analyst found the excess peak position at 592.530 nm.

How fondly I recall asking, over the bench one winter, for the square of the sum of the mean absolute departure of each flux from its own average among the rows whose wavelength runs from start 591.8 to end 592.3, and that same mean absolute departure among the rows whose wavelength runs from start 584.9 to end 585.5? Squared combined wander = 76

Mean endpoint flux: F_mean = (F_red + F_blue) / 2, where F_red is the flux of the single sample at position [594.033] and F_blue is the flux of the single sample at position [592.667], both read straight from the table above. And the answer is 210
